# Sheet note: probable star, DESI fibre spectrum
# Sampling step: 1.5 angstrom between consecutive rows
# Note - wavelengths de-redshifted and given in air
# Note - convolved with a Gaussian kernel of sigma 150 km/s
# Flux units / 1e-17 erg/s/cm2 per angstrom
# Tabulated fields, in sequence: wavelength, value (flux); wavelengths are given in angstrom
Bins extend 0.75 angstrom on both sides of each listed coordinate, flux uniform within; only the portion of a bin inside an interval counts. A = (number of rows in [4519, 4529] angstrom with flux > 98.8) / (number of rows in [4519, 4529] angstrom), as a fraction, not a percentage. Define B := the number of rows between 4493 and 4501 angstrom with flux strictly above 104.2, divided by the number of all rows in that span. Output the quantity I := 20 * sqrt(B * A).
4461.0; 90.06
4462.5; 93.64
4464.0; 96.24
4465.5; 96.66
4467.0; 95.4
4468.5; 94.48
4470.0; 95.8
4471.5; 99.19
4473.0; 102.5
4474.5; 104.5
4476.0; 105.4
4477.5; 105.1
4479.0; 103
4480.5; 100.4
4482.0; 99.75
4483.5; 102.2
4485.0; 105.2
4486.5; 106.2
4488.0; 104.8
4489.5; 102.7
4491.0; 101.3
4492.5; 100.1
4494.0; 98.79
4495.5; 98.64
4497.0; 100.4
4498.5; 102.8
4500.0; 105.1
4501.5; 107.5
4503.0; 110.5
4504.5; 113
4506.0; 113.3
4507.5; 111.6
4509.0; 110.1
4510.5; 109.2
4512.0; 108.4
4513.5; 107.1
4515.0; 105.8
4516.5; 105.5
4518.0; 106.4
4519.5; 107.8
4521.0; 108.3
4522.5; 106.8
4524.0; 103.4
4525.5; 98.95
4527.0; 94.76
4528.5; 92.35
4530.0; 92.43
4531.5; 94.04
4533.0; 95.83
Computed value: 8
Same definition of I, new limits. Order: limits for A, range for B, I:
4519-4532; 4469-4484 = 8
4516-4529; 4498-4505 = 16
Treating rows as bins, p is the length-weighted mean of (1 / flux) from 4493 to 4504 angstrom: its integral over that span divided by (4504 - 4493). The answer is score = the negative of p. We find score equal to -0.0097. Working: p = 0.0097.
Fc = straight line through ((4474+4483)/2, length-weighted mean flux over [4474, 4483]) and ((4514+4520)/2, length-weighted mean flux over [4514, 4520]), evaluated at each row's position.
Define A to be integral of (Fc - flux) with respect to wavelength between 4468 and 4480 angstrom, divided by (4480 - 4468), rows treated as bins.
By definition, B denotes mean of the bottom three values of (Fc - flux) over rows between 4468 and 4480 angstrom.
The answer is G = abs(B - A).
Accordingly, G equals 3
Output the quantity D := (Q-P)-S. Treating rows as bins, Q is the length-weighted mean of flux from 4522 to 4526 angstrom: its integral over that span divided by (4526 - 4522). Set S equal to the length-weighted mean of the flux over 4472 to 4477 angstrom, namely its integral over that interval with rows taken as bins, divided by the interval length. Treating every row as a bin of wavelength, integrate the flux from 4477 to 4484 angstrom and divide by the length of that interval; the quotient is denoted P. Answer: -103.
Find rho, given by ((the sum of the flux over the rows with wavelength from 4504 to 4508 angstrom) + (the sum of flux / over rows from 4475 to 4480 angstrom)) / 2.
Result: 326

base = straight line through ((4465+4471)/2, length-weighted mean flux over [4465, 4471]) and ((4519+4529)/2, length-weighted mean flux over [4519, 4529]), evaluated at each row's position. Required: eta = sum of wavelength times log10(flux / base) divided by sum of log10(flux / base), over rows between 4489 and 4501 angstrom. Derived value 4495.1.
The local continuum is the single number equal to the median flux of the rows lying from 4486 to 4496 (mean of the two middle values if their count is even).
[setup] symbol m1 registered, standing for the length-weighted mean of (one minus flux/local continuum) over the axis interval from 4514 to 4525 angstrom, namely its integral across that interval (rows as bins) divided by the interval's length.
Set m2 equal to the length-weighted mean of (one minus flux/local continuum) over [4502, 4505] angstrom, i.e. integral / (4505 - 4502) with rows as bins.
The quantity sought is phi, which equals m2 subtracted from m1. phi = 0.05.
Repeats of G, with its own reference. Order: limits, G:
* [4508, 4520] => 2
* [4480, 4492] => 3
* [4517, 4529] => 5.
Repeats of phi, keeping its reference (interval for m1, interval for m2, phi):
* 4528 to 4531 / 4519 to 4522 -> 0.15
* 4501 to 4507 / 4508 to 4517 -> -0.03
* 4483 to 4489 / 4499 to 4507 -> 0.05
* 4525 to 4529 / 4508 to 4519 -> 0.12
